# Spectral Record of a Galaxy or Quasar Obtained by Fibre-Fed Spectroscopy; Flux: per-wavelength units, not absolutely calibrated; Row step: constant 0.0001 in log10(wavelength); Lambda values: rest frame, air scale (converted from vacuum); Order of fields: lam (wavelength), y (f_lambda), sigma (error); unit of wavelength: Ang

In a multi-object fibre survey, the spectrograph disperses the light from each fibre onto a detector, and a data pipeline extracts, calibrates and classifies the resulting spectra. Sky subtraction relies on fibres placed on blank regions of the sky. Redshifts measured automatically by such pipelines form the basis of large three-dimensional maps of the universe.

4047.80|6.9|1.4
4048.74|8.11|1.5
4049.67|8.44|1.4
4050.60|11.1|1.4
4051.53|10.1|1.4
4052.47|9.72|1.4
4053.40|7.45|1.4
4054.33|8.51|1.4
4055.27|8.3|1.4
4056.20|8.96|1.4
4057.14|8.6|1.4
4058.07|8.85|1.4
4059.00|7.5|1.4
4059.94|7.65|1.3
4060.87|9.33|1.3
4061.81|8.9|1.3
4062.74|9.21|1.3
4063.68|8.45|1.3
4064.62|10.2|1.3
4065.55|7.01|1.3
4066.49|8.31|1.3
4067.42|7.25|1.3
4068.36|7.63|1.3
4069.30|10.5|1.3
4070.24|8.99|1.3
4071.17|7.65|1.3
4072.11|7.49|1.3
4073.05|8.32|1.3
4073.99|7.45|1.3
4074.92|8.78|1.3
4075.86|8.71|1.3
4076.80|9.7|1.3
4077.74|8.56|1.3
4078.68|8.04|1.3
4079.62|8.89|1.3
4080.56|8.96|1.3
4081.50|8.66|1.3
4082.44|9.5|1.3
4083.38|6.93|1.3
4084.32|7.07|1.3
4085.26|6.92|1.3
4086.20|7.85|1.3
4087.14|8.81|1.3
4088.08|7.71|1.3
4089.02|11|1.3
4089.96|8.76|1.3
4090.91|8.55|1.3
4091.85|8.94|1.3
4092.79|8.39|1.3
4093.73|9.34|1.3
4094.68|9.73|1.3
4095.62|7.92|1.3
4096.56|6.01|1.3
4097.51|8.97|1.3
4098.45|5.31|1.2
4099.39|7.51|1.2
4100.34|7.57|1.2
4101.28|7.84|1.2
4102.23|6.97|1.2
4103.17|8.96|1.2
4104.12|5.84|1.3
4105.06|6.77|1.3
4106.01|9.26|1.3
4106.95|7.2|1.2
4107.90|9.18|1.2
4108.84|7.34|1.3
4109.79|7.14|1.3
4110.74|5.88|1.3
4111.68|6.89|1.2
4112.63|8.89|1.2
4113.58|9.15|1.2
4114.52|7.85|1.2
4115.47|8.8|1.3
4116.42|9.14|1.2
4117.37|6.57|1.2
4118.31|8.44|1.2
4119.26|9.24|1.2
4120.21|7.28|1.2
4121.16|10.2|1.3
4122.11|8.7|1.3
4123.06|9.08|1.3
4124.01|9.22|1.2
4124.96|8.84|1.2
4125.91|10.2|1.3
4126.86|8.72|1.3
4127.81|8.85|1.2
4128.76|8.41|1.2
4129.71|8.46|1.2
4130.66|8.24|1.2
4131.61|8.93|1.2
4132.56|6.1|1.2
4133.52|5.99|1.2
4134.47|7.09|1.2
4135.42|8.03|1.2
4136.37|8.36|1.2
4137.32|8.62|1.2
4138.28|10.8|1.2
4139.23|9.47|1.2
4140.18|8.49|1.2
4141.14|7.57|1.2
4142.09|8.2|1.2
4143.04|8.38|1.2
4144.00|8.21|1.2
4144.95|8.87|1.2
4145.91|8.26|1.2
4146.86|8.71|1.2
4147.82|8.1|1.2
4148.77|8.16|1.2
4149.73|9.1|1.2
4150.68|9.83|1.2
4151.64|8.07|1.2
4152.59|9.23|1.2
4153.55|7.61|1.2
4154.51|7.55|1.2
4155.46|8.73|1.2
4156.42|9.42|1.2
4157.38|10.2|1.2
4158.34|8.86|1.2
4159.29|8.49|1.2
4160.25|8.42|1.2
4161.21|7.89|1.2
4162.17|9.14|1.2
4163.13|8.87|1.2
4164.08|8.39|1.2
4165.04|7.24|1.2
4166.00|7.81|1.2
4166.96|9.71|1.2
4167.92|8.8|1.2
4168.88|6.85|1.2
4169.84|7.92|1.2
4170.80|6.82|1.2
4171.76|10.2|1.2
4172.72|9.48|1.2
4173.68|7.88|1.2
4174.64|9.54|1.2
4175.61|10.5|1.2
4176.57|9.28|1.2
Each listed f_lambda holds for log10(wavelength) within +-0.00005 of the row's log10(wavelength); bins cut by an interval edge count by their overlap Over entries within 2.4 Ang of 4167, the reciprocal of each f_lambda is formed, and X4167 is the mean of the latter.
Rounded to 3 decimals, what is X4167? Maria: 0.126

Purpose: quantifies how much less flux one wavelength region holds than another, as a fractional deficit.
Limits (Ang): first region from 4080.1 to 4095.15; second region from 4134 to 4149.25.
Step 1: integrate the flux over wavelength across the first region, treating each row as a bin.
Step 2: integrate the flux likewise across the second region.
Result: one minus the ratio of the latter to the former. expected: 0.00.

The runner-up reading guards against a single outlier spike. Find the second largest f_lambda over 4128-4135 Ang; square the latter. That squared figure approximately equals 72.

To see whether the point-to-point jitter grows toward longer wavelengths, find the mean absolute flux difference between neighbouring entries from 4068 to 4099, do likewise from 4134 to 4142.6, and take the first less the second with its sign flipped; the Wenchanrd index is -0.2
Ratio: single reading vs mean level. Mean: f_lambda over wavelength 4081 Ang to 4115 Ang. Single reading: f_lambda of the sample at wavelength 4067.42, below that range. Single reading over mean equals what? 0.91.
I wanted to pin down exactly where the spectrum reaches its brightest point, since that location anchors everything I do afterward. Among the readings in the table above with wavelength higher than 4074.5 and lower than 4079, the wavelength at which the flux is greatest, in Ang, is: 4076.80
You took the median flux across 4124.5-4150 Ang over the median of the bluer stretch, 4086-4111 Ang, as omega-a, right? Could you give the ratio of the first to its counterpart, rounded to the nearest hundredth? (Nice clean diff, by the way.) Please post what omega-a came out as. 1.07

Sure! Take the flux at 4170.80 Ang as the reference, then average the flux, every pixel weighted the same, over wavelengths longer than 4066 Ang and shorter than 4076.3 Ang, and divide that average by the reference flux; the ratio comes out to 1.21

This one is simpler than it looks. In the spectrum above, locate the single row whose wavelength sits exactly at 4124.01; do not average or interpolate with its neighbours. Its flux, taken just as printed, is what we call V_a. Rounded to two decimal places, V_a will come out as 9.22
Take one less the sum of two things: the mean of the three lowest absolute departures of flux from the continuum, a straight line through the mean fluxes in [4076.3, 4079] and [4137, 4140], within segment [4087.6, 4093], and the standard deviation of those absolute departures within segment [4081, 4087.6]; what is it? 0.0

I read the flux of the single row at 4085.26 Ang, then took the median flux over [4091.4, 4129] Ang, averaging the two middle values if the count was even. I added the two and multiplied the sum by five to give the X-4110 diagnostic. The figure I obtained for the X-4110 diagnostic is 77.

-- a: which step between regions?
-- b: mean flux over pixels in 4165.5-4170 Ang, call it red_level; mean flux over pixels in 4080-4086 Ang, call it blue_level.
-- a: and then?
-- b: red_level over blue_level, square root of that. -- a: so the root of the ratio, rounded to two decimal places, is 1.01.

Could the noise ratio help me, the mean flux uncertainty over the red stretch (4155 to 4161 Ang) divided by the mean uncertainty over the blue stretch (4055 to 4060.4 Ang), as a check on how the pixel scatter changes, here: 0.867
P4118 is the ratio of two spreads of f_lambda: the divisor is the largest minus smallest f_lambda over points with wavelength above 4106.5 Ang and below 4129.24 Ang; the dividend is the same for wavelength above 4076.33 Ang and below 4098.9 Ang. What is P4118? 1.3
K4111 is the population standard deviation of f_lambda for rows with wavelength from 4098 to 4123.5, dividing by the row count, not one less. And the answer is 1.23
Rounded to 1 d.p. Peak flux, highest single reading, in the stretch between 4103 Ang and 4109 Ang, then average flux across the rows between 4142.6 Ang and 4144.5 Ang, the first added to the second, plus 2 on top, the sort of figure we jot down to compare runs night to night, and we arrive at 19.6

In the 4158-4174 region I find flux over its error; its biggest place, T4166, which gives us 4171.76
